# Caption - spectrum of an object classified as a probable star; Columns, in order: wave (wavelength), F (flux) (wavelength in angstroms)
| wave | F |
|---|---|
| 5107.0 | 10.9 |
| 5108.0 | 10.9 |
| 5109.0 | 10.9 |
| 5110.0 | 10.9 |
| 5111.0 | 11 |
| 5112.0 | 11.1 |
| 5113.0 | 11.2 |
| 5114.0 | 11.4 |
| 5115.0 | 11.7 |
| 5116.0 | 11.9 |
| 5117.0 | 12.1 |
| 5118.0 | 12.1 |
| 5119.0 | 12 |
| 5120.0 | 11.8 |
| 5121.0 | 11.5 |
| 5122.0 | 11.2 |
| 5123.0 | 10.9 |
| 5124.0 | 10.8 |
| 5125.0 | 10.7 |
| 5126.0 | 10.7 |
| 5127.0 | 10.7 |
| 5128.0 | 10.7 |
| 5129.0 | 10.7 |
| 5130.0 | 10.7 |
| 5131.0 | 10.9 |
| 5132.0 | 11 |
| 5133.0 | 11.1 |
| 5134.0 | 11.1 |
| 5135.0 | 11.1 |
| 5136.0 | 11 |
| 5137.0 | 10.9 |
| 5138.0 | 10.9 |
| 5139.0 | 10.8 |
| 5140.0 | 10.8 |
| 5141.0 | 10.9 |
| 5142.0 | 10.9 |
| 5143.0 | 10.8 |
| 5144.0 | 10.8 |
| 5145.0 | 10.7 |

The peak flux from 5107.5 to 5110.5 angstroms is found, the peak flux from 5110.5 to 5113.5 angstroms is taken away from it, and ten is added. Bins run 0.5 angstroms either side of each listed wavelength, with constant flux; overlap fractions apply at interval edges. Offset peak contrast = 9.7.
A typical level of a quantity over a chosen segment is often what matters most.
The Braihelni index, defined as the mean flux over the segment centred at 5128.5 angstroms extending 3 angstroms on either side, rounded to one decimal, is 10.7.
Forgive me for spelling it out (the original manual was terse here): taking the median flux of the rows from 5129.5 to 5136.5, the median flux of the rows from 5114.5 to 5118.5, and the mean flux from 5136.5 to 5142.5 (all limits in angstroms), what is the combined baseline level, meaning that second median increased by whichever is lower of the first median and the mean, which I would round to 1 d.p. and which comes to 22.9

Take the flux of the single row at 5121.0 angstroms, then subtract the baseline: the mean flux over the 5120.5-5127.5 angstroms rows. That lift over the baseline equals 0.57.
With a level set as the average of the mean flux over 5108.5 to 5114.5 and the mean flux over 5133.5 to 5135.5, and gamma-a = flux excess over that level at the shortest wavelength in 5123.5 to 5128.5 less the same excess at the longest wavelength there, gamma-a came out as 0.10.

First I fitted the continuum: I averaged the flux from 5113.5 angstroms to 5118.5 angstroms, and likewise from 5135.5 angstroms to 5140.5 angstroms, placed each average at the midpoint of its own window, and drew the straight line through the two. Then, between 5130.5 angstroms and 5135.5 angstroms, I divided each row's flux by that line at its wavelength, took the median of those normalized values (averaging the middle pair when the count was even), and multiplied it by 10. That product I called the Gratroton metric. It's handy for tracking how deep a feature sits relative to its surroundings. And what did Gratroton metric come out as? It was 10.00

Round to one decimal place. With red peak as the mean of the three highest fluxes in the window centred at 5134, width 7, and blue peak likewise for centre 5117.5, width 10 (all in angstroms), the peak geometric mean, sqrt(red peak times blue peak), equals 11.6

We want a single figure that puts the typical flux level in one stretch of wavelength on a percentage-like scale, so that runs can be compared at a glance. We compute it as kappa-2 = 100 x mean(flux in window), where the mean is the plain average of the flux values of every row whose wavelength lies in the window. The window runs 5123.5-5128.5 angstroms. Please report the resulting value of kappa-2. 1072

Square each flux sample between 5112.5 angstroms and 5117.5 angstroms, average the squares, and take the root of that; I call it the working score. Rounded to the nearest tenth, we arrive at 11.7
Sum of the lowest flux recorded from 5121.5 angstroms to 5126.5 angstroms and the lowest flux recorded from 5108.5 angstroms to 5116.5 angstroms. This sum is 21.6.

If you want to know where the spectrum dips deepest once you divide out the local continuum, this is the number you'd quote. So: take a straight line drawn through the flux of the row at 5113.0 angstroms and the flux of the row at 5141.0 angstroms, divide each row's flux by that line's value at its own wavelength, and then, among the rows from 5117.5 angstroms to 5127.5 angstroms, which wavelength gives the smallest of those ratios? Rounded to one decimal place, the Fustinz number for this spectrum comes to 5125.0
